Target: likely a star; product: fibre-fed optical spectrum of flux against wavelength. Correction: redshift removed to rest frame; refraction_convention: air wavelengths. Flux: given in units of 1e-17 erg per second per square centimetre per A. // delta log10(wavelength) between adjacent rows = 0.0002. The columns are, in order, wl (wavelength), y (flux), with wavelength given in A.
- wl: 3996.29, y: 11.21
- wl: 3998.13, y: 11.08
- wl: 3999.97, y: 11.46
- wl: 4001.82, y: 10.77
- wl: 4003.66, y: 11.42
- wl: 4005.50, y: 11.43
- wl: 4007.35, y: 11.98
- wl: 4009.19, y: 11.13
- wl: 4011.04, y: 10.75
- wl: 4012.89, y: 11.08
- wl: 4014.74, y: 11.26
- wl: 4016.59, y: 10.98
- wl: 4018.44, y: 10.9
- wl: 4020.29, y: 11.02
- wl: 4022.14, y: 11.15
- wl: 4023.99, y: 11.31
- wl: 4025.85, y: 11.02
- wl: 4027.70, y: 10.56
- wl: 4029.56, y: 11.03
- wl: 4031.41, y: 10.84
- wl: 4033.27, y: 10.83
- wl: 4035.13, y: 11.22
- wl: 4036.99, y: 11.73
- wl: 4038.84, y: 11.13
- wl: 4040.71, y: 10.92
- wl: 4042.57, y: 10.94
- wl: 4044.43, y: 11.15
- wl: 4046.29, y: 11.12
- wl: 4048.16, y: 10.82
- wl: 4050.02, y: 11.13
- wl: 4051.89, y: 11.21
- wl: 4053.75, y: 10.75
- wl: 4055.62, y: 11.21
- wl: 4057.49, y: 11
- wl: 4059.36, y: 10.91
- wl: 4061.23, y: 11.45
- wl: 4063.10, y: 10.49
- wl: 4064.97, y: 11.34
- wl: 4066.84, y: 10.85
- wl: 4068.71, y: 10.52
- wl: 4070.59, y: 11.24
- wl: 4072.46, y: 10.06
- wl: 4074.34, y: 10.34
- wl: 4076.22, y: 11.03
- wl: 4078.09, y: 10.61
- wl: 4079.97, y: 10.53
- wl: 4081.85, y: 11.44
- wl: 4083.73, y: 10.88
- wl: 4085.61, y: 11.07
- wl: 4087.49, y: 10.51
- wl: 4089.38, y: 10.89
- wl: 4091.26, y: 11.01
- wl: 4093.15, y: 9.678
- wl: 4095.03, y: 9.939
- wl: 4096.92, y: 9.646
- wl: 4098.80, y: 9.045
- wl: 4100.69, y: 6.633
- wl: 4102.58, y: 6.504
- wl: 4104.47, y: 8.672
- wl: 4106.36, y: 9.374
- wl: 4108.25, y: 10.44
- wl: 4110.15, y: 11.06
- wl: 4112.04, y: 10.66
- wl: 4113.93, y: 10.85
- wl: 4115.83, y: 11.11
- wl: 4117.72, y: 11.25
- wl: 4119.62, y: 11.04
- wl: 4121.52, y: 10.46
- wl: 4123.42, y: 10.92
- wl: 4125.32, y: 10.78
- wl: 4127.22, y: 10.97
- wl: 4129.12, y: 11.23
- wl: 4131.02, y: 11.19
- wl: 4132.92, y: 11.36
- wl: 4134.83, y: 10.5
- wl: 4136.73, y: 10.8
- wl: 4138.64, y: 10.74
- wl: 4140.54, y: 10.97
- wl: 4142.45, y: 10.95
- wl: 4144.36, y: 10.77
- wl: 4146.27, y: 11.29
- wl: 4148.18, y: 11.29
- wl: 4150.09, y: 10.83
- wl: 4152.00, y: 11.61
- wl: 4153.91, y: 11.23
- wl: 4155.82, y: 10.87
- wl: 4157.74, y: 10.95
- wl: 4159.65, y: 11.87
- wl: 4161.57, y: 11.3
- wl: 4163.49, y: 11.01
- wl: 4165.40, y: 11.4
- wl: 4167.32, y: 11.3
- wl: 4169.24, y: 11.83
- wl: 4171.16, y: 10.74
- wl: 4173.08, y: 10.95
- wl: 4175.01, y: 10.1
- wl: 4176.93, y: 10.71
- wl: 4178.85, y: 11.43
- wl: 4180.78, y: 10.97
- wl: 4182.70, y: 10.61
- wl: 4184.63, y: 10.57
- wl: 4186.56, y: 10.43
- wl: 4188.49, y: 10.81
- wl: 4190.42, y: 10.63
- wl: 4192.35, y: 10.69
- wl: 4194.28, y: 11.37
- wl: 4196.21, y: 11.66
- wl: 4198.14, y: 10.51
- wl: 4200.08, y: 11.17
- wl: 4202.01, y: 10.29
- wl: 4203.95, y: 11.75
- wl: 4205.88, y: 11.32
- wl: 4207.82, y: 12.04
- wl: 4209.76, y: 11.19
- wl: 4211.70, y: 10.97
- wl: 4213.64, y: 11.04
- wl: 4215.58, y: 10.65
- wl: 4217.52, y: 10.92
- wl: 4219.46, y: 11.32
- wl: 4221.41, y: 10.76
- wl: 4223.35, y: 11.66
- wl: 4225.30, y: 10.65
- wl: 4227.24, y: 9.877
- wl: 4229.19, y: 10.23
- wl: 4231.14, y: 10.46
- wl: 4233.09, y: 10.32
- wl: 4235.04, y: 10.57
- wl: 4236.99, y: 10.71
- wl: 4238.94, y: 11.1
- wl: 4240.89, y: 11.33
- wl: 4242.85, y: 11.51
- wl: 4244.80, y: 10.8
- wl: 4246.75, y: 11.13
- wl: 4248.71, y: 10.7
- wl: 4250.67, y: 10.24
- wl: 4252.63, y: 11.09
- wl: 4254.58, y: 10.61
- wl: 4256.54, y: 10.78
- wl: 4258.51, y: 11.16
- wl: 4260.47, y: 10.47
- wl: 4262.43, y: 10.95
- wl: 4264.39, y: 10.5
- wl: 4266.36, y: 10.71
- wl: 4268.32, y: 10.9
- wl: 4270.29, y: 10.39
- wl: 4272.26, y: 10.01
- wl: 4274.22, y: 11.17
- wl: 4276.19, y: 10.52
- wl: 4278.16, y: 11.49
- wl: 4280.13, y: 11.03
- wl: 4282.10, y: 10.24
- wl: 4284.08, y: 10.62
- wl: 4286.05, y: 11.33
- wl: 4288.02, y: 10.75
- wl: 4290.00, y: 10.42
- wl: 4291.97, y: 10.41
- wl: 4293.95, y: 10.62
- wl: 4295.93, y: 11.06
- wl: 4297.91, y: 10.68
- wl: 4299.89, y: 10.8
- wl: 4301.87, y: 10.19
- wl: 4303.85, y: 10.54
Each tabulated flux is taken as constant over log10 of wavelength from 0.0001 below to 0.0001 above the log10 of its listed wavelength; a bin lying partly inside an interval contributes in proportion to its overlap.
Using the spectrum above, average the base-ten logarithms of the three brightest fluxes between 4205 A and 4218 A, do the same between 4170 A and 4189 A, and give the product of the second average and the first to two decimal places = 1.11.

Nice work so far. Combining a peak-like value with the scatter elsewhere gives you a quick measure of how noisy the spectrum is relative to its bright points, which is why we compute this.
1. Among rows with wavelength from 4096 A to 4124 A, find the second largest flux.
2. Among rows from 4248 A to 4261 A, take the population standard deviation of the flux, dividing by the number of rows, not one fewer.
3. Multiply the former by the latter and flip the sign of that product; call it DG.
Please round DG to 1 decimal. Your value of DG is -3.4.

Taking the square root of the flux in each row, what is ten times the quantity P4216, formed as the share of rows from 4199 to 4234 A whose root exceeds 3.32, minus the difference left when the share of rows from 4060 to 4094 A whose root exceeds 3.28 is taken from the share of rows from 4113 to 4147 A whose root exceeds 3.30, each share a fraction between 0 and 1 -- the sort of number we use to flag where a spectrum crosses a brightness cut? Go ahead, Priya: 4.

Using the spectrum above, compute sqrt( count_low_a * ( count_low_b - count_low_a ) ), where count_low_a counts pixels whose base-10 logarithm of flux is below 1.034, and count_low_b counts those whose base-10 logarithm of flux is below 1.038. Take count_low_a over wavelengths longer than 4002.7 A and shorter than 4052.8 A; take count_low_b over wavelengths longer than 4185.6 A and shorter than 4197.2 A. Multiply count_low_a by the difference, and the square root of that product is 2.0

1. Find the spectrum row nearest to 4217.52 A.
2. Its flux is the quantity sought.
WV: 10.92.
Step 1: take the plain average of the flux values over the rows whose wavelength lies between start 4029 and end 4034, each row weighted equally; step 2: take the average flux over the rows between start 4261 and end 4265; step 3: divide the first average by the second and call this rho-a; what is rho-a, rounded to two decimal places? 1.02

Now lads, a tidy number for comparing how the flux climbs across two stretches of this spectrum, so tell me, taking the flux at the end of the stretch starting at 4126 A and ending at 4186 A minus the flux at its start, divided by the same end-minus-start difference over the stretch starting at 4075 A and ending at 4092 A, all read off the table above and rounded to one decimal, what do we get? 20.0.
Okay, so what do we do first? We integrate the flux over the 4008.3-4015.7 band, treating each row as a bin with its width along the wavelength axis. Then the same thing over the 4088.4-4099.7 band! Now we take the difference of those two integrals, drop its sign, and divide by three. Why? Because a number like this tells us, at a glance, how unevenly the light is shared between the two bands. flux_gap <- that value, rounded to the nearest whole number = 11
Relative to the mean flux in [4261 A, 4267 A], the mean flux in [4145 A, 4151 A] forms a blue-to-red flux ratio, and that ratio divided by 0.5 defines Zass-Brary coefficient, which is 2.078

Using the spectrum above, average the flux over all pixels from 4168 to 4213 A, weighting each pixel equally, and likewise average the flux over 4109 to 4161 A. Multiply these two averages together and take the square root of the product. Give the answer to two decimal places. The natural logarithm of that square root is 2.40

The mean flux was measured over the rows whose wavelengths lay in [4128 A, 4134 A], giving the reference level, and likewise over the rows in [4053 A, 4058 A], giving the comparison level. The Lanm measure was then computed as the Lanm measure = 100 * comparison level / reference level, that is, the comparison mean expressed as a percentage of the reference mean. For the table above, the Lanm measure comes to 98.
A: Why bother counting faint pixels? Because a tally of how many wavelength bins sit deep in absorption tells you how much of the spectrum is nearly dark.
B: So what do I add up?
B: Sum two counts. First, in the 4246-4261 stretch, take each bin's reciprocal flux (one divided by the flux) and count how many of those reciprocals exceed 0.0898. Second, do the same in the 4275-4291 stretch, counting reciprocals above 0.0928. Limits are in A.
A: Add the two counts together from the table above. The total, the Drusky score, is 12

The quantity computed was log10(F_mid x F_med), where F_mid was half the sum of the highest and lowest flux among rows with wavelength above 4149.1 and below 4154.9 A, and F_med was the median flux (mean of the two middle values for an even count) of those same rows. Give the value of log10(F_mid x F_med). 2.10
